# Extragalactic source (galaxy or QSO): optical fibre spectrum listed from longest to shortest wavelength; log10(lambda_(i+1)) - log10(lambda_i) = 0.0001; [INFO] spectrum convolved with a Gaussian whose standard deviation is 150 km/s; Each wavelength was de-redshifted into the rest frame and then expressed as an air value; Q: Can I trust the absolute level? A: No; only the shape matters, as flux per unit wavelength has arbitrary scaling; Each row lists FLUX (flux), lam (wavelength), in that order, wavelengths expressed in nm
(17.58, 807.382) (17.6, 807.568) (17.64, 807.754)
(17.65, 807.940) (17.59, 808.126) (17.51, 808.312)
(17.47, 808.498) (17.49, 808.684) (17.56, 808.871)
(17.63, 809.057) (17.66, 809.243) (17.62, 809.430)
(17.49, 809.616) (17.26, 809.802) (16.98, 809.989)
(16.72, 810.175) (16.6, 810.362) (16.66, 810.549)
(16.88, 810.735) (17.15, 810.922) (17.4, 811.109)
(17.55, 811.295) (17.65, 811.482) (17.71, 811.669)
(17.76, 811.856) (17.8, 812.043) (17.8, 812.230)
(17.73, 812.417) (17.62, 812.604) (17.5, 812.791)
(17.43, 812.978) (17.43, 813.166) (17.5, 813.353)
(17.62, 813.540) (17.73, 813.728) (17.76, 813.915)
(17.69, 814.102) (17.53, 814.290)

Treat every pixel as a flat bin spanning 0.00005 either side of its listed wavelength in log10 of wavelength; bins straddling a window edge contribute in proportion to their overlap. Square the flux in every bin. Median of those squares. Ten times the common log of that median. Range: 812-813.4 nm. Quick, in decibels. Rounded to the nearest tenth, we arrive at 24.9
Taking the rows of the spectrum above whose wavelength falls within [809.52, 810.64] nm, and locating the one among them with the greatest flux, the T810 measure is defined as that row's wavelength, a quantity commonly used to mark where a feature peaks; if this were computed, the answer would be 809.616 nm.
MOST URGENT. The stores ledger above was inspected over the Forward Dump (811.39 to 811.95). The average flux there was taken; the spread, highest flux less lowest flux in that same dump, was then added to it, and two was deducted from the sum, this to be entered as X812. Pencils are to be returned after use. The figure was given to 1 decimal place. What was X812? 15.8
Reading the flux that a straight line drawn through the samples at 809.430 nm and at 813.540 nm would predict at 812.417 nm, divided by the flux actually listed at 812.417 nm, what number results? 0.99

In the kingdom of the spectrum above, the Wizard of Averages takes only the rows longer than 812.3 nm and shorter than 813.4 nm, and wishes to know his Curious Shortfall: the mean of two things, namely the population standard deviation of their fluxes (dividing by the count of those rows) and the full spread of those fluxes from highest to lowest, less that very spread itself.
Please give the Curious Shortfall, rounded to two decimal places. -0.10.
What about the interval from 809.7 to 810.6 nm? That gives -0.21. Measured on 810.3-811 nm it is -0.17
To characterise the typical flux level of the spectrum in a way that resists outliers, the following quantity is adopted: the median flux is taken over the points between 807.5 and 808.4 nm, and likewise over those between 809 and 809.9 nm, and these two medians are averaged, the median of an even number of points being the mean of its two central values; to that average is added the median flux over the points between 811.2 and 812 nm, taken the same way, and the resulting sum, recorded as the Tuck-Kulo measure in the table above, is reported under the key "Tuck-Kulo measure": 35.3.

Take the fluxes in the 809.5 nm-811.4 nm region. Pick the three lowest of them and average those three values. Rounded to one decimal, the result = 16.7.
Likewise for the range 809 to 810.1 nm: 17.2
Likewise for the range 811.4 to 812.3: 17.7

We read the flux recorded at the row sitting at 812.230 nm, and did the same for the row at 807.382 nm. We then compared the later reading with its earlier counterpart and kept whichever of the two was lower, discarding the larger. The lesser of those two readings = 17.58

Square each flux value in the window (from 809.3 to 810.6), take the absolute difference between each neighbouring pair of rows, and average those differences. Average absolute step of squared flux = 6.15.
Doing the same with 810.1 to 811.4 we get 6.07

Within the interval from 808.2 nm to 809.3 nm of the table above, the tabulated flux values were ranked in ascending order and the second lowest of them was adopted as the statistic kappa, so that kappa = 17.49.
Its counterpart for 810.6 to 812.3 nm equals 17.15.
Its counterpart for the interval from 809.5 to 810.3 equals 16.98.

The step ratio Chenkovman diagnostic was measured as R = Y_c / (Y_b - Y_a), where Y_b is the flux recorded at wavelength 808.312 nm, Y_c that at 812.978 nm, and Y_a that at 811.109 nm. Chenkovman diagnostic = 158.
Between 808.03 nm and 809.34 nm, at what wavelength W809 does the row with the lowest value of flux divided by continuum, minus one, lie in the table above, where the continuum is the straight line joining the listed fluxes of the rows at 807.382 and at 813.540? 808.498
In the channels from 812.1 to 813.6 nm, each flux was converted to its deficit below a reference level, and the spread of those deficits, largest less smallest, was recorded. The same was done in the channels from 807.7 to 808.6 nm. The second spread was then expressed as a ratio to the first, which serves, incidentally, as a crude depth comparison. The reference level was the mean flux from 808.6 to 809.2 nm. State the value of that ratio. 0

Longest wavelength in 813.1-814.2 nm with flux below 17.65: 813.540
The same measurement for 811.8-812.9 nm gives 812.791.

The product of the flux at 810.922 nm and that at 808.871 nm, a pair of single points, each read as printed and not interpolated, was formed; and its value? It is 301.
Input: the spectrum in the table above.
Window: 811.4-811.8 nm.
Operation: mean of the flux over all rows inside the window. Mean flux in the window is 17.7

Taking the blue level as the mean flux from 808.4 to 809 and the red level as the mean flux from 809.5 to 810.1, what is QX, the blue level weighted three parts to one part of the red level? 17.4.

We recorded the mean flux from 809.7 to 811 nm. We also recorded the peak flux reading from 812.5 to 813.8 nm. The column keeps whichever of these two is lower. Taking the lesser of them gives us 16.9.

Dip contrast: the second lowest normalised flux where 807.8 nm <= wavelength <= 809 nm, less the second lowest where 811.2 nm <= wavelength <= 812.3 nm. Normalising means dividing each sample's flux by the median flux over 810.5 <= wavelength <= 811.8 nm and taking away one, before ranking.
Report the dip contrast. -0.01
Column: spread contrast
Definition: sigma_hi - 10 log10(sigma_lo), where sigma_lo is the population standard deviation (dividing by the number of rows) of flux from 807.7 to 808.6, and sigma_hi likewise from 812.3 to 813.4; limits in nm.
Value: 12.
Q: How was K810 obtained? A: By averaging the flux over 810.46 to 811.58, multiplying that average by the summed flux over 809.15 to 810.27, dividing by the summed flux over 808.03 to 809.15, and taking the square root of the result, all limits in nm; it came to 4.12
